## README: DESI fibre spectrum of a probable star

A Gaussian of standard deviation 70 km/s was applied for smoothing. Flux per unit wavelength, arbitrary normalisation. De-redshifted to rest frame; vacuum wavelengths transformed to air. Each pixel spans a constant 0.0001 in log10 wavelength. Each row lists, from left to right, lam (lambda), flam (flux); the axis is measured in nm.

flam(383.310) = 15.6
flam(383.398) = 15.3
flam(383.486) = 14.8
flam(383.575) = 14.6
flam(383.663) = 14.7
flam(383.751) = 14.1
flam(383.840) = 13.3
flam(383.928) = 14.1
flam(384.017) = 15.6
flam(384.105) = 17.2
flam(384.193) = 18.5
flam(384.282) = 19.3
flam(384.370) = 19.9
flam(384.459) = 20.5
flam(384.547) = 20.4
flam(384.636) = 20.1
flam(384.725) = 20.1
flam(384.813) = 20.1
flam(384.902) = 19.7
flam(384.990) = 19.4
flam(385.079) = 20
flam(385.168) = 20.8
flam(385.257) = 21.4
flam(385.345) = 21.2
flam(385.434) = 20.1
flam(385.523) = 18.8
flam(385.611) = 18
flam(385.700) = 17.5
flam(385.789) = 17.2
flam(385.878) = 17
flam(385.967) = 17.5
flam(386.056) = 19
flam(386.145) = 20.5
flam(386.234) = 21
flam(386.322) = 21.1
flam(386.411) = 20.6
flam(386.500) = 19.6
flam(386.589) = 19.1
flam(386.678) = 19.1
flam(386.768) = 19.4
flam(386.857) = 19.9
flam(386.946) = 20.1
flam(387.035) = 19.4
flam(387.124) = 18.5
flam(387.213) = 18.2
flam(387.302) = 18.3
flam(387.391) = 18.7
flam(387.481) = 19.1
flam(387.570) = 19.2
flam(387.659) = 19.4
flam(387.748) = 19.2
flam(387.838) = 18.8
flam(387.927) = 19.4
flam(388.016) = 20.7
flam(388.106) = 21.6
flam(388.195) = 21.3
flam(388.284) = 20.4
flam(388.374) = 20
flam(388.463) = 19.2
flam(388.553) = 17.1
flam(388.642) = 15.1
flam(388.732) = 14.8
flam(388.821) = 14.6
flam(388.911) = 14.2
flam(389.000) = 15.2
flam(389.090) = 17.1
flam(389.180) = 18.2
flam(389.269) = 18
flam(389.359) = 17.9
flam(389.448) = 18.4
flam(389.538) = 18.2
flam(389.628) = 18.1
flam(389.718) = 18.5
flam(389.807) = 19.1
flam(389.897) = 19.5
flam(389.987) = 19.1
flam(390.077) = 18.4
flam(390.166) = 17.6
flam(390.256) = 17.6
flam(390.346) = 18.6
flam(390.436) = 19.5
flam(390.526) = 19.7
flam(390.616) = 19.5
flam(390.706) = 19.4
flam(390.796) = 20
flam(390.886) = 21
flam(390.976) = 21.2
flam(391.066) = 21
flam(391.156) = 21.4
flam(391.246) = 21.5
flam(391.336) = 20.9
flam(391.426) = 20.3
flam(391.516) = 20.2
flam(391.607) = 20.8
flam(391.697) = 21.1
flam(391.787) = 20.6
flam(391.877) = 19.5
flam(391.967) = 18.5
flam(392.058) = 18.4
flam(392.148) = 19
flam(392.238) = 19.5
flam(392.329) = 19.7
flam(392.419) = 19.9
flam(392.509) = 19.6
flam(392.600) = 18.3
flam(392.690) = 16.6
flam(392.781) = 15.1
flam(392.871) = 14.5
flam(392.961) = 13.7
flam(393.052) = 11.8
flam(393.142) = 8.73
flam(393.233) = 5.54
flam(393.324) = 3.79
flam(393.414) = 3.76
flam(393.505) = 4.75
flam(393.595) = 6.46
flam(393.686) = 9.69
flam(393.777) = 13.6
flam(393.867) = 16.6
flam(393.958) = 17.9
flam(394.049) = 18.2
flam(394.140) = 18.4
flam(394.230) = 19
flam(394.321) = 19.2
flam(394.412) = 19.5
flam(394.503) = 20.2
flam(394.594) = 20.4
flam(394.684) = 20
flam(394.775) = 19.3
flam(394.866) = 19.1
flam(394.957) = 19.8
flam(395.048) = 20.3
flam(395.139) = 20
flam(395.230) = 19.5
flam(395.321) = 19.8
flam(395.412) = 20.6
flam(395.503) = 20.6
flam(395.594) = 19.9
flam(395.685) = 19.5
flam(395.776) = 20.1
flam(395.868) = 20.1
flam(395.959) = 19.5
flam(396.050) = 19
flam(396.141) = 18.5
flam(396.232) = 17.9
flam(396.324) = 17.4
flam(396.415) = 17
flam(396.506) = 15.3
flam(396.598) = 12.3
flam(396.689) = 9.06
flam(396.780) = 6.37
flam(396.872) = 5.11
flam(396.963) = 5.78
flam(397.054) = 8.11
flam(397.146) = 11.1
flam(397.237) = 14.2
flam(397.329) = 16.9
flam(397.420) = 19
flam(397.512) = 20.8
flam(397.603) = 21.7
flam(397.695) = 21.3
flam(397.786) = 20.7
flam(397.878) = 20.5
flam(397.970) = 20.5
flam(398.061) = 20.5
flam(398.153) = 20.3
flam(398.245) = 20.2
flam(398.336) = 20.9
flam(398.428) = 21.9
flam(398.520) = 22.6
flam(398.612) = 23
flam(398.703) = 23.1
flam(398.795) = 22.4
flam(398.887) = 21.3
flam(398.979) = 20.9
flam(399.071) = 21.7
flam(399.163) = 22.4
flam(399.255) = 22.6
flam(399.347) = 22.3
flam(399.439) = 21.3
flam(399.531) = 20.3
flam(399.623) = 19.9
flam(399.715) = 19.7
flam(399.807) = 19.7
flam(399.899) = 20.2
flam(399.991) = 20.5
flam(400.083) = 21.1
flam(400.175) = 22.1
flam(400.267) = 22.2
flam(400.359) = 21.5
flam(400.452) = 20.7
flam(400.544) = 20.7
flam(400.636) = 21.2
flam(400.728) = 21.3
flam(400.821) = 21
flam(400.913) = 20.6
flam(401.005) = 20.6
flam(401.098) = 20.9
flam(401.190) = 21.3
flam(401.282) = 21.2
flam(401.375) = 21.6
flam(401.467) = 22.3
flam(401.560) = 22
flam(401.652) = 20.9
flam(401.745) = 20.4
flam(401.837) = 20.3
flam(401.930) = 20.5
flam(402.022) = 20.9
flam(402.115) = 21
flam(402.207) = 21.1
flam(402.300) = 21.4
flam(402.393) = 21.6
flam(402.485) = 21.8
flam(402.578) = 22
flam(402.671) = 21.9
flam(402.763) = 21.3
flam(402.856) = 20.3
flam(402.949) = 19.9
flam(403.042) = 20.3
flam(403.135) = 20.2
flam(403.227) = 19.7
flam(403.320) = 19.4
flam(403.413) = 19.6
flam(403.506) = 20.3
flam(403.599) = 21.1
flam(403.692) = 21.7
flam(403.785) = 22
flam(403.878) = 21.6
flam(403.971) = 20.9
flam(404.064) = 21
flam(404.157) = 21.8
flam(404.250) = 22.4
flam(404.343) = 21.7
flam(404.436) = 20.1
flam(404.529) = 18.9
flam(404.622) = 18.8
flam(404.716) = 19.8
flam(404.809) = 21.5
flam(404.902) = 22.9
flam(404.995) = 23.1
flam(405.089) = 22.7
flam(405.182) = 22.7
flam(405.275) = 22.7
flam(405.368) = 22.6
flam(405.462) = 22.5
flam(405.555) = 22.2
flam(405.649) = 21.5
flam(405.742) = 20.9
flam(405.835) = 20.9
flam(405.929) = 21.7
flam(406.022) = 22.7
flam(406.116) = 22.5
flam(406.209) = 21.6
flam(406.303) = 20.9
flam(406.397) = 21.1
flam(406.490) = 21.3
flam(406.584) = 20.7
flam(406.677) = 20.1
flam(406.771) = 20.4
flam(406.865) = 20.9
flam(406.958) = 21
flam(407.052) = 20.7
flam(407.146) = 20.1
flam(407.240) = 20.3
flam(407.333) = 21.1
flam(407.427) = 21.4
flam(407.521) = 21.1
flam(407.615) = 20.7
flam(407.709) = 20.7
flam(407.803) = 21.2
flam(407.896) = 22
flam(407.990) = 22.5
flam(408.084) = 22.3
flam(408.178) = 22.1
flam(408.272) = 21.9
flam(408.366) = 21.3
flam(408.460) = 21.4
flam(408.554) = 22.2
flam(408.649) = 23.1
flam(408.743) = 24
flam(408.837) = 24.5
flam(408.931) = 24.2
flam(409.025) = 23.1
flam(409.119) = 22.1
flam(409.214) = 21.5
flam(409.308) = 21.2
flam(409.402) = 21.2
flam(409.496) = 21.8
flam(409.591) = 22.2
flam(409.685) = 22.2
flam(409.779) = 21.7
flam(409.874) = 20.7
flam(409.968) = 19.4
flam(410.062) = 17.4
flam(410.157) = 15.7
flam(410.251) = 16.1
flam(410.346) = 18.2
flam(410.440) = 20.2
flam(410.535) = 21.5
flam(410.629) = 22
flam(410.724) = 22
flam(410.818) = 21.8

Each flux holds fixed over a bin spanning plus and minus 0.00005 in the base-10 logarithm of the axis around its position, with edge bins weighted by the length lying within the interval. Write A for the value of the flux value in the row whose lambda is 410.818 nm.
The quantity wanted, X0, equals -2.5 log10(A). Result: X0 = -3.35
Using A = 21.8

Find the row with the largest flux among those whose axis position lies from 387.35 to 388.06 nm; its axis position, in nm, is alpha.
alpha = 388.016 nm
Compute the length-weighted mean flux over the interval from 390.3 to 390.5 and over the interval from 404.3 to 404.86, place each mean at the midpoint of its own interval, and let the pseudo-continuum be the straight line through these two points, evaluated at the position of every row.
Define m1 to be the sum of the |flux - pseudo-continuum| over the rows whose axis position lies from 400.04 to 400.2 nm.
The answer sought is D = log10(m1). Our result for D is 0.55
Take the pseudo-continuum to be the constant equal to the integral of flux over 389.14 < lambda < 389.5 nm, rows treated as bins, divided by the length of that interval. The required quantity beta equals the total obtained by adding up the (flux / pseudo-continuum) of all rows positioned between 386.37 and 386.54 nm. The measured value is 2.21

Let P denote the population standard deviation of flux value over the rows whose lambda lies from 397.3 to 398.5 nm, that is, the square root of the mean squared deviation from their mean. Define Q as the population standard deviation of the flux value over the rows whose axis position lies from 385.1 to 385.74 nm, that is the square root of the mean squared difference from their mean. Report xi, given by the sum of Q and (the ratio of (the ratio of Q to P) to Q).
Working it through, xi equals 2.3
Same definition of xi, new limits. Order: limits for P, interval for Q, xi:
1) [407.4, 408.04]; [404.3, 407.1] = 2.8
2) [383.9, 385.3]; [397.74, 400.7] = 1.5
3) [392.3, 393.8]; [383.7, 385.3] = 2.7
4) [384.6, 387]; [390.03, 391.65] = 2.0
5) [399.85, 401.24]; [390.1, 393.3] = 5.4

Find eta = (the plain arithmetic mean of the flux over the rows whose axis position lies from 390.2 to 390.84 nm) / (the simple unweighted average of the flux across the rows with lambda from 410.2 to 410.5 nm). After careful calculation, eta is 1.06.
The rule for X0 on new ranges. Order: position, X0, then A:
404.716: -3.24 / 19.8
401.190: -3.32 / 21.3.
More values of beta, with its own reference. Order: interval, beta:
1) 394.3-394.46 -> 2.13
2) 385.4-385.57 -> 2.14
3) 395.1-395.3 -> 2.18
